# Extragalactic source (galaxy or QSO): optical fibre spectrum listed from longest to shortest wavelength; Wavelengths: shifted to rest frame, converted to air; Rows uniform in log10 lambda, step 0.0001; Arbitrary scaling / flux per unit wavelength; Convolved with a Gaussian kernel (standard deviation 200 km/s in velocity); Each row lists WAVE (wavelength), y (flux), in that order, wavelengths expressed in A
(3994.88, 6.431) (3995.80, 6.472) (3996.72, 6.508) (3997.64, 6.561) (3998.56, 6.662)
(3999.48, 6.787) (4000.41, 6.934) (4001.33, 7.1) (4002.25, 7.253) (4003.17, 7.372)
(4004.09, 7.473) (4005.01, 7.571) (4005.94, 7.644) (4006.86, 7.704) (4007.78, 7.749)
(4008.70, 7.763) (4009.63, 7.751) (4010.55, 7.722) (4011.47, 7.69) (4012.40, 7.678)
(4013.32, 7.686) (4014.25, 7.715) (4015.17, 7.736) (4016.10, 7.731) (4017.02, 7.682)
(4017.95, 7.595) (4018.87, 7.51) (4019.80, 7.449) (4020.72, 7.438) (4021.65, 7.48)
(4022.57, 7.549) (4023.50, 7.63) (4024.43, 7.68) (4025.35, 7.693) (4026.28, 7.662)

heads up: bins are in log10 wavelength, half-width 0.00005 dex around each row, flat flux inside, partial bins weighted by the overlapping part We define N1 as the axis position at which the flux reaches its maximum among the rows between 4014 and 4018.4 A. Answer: 4015.17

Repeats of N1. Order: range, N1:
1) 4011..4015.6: 4015.17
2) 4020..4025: 4024.43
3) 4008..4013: 4008.70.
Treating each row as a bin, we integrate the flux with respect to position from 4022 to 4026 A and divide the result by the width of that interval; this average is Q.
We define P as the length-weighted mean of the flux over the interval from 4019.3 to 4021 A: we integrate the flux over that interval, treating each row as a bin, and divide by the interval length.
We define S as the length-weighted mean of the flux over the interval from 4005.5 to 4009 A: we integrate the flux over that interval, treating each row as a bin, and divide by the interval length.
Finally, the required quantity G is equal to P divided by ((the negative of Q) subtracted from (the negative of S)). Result -82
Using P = 7.45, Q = 7.64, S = 7.7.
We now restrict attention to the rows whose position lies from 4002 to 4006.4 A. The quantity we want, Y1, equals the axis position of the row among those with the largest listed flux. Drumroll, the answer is 4005.94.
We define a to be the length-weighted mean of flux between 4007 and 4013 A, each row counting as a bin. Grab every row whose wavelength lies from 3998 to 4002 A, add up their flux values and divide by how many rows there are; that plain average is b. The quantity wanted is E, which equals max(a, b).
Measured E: 7.73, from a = 7.73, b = 6.9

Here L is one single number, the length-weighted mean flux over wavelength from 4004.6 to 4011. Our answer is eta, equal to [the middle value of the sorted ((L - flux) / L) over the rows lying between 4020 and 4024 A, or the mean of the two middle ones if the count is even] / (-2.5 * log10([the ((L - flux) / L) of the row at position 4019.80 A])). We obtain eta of 0.0064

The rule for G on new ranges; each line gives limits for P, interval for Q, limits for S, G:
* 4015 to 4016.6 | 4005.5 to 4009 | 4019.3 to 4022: 27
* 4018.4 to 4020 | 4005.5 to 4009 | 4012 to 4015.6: 345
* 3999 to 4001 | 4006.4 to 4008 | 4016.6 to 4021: 34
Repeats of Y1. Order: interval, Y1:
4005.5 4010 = 4008.70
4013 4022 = 4015.17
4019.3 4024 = 4023.50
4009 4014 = 4009.63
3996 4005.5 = 4005.01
